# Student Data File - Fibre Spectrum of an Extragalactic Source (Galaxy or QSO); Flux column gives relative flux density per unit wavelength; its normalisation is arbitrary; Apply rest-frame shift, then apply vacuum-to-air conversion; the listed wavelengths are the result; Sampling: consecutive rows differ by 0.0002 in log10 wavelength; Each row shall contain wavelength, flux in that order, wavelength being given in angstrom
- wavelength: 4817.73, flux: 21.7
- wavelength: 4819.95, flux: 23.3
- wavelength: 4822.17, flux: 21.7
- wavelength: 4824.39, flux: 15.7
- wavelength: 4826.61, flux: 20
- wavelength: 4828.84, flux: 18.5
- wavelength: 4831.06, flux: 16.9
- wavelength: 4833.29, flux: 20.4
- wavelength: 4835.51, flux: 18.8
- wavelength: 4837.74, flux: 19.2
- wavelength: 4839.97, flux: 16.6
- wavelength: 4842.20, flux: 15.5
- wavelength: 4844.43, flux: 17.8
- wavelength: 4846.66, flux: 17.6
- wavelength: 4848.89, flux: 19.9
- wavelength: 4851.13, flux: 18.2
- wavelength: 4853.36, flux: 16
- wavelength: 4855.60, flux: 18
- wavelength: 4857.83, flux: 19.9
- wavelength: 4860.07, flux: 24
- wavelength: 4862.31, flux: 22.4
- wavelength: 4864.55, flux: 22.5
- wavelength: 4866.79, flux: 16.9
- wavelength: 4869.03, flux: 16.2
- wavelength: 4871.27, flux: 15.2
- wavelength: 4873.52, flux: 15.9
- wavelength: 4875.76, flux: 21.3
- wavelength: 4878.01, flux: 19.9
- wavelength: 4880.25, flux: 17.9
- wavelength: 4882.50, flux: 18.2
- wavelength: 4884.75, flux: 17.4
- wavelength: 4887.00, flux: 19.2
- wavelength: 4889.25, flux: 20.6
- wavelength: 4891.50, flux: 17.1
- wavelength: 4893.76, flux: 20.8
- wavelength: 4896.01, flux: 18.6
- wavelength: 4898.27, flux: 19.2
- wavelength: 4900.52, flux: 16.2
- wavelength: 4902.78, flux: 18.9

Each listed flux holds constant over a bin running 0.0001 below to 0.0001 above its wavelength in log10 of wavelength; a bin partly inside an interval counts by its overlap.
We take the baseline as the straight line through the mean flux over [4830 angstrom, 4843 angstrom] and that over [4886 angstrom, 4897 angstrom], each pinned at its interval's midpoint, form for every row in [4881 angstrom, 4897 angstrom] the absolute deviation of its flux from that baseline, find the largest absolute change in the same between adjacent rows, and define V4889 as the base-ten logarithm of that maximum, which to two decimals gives 0.22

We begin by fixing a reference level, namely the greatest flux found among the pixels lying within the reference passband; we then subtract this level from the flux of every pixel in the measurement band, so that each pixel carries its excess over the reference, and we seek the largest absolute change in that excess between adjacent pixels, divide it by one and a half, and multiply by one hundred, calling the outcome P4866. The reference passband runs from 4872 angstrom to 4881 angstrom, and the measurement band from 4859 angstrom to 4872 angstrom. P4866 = 373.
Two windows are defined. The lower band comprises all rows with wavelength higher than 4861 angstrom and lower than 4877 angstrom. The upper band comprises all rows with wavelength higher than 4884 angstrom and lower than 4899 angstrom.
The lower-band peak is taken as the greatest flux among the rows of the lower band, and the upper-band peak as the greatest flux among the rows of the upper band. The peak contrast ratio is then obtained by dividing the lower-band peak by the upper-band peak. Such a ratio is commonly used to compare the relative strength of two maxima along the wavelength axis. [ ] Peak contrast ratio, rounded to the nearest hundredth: 1.08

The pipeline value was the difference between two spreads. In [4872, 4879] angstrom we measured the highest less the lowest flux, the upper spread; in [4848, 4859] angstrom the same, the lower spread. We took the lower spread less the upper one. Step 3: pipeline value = -1.5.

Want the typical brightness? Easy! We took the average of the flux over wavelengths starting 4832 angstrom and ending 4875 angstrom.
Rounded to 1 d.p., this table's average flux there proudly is 18.5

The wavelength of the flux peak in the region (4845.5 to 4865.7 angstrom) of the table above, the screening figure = 4860.07 angstrom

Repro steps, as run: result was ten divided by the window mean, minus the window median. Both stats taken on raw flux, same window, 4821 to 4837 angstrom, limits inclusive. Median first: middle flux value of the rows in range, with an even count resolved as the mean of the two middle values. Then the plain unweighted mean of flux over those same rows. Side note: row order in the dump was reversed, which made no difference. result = -18.3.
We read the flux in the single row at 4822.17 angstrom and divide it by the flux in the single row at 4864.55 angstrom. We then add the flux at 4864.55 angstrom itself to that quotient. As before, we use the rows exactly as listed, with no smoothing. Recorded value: 23.5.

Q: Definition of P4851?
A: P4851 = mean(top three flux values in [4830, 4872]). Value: 23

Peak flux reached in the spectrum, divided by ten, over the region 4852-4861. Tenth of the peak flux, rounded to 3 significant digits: 2.40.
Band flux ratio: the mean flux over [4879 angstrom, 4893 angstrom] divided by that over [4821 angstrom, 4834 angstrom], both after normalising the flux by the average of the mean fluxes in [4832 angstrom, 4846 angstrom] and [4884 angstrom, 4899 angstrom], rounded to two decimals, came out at 0.98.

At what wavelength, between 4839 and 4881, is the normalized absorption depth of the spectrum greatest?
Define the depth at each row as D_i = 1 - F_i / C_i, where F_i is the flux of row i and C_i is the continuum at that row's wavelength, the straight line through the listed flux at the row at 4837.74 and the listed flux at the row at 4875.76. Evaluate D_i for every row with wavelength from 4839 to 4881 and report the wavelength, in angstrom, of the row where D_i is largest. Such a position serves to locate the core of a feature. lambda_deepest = 4871.27 angstrom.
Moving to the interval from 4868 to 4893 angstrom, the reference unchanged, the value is 4871.27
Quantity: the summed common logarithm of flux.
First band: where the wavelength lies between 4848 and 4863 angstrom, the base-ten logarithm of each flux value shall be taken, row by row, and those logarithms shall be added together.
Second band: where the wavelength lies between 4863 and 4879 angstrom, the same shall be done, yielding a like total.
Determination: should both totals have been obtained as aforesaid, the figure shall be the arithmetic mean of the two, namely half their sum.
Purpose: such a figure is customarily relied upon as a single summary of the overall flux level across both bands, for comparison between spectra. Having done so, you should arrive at 8.92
